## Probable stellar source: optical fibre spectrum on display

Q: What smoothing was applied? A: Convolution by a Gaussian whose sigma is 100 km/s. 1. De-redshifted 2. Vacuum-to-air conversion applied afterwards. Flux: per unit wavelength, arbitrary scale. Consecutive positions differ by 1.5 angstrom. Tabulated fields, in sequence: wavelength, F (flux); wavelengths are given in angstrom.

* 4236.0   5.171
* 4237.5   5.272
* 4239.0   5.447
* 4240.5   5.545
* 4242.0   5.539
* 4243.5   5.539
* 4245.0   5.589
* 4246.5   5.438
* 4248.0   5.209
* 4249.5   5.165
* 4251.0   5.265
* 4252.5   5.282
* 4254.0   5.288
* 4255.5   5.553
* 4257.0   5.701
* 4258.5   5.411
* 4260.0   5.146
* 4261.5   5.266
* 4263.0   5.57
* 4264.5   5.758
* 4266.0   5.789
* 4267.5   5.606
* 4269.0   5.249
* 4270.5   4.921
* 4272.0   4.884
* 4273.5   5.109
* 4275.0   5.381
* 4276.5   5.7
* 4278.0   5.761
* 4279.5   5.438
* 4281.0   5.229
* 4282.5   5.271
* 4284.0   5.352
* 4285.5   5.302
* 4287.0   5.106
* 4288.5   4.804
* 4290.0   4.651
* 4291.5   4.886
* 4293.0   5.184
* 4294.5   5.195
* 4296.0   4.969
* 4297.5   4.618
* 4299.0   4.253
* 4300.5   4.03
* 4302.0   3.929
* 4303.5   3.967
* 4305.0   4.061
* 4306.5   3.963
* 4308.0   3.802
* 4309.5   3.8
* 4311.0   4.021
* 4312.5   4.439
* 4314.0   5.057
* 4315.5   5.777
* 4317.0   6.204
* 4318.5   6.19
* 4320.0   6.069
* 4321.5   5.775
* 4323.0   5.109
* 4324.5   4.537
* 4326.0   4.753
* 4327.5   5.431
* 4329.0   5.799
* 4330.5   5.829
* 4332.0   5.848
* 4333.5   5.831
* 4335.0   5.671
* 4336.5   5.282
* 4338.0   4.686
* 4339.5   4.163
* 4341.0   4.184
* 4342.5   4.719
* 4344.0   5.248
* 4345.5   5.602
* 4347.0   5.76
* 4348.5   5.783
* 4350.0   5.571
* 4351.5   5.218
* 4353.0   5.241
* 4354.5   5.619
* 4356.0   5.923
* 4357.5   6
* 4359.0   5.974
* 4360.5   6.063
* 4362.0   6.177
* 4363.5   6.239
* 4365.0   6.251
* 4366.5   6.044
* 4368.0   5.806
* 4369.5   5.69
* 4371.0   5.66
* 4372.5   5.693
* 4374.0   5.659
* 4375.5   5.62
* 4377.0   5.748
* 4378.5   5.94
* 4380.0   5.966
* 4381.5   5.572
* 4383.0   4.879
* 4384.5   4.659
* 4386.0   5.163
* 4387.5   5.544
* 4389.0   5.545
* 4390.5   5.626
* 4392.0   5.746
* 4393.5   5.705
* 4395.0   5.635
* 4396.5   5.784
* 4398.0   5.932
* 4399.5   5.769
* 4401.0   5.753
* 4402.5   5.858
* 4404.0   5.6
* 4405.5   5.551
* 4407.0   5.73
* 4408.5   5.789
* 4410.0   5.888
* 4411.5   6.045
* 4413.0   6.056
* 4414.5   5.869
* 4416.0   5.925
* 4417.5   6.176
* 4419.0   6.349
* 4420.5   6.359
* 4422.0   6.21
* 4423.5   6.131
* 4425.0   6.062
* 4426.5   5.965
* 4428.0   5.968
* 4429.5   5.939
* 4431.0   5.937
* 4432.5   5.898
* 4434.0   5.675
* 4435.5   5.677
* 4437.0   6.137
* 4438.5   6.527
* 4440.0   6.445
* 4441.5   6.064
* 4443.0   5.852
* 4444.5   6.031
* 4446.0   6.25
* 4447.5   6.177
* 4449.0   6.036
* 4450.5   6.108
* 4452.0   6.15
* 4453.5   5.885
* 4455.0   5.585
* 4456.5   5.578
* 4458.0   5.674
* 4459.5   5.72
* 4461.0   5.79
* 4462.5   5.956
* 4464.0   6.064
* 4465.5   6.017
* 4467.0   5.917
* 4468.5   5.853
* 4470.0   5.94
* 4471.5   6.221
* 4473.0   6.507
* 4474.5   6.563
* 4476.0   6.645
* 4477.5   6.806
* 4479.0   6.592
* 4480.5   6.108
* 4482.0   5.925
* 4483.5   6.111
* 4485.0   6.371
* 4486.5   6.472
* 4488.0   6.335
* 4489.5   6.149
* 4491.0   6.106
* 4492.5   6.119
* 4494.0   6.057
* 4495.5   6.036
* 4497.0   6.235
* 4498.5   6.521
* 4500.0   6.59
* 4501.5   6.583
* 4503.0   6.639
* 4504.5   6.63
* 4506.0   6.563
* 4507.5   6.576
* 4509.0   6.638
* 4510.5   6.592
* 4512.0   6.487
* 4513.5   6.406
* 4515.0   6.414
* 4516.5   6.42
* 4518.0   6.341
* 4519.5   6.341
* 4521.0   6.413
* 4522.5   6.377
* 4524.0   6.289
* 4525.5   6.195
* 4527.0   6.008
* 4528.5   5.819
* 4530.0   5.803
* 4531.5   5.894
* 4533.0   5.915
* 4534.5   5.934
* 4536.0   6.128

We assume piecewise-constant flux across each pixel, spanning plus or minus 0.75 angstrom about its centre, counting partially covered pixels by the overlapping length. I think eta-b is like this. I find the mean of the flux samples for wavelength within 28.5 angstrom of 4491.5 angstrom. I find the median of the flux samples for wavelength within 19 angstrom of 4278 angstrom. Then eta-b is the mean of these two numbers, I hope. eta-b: 5.79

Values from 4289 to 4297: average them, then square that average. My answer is 25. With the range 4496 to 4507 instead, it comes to 43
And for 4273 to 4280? 30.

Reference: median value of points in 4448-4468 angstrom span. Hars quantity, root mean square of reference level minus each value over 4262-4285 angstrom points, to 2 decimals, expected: 0.59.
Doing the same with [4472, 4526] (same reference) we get 0.52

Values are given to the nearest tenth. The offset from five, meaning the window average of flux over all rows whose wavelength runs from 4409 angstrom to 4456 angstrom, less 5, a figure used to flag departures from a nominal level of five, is 1.0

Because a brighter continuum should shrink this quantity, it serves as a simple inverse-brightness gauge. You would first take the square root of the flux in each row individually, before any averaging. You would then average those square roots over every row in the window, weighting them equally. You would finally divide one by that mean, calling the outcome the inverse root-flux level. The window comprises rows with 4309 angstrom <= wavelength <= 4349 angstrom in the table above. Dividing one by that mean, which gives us 0.44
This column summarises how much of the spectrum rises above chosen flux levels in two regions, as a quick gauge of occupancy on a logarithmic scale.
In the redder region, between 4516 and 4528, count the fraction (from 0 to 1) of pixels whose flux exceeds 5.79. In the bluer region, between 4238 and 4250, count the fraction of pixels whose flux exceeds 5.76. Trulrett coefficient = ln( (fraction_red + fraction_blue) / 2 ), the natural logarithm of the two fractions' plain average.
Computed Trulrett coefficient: -0.69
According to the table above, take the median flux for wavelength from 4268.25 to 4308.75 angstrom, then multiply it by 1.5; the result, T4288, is 7.5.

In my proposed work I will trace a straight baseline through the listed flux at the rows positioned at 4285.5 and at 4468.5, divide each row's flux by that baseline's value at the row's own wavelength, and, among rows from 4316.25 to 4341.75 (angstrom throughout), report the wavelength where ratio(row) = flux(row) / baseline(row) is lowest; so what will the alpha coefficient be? 4339.5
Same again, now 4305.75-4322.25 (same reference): 4309.5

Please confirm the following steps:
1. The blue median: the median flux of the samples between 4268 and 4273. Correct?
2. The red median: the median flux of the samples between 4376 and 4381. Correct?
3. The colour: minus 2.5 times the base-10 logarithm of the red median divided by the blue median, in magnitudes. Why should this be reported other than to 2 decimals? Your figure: -0.20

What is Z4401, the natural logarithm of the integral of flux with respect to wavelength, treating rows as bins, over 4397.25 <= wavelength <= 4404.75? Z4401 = 3.8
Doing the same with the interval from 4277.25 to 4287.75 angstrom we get 4.0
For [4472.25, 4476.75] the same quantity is 3.4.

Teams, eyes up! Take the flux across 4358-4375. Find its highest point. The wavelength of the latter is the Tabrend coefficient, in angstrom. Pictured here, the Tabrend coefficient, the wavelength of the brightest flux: 4365.0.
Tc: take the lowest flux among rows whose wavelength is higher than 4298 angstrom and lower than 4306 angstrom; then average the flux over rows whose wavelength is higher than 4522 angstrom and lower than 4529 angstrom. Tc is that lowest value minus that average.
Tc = -2.2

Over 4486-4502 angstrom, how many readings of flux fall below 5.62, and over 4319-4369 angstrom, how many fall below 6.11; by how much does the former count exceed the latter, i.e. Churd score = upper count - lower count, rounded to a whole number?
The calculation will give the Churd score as -30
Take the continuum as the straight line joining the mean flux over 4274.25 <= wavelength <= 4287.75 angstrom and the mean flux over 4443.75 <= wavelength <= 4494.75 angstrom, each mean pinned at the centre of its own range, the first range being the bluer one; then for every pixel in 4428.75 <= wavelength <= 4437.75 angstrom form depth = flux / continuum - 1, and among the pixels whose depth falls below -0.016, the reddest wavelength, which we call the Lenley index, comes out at 4435.5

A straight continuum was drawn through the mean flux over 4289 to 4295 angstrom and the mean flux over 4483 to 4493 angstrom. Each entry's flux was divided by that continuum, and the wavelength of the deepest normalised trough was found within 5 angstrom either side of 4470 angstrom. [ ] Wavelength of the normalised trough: 4468.5 angstrom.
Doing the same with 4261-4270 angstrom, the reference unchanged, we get 4269.0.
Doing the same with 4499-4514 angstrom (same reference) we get 4513.5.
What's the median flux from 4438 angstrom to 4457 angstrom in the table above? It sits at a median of 6.06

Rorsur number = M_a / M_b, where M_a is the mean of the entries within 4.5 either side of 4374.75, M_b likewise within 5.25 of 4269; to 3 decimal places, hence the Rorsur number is 1.073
